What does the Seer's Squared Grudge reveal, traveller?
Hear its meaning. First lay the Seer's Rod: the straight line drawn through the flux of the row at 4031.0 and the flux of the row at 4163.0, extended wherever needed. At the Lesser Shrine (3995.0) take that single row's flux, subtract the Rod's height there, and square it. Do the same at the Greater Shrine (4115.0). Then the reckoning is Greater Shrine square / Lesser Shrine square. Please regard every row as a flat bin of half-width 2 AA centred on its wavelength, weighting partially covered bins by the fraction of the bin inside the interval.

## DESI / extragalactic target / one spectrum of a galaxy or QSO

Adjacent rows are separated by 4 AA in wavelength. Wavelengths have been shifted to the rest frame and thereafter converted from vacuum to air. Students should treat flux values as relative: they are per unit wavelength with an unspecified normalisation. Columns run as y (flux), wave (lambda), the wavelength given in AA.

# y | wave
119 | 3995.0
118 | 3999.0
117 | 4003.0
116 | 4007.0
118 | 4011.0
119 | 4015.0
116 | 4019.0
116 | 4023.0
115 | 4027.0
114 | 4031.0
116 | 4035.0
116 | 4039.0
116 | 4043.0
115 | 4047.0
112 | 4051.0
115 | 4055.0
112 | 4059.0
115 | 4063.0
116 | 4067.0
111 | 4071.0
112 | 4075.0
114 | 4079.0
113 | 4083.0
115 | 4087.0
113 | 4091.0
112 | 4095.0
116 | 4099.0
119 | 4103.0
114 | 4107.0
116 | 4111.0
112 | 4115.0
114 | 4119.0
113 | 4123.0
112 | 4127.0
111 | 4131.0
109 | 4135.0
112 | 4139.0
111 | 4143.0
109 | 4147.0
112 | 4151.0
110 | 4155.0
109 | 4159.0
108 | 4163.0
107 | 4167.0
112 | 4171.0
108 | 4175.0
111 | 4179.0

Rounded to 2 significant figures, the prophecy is 0.29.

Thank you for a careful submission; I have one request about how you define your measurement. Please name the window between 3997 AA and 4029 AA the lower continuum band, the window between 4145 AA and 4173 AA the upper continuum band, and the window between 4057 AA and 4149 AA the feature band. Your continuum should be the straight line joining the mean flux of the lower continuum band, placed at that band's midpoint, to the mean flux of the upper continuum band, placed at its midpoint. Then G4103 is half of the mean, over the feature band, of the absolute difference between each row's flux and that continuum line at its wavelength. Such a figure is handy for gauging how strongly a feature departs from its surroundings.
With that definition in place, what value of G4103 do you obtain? 0.85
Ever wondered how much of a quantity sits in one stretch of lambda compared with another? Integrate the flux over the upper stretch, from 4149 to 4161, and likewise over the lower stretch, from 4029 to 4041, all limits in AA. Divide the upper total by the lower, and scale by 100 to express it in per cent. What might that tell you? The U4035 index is 96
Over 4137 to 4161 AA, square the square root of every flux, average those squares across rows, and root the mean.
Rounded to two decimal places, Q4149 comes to 10.51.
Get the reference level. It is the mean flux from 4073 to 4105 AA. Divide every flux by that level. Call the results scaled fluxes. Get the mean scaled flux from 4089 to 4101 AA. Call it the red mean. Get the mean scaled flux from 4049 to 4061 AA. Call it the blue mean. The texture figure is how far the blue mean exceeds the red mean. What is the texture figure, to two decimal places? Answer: -0.01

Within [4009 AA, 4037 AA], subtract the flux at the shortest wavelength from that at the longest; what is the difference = -2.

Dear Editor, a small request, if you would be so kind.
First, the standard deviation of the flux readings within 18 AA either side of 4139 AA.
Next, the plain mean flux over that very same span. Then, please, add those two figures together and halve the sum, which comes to 56.2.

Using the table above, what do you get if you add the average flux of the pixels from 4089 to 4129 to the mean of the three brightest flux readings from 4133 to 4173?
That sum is 226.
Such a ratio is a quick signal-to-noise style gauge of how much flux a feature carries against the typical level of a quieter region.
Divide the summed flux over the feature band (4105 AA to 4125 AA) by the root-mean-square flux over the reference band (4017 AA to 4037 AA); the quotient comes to 4.93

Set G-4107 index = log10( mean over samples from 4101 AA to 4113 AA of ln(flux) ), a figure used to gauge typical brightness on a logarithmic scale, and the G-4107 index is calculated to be 0.677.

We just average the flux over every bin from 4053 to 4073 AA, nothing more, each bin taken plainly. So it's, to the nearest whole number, 114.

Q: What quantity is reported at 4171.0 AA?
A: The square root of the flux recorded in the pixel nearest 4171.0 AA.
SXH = 10.6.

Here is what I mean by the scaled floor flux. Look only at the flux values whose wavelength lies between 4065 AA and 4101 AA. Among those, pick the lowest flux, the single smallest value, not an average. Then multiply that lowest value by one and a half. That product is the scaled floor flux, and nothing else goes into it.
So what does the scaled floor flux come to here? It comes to 166.5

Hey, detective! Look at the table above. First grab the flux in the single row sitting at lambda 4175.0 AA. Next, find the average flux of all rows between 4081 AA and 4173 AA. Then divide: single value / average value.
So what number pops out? 0.963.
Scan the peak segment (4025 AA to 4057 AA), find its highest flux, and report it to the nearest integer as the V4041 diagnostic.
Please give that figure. 116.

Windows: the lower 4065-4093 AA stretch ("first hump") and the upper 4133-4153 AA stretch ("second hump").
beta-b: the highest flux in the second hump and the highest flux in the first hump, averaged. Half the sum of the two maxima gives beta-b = 114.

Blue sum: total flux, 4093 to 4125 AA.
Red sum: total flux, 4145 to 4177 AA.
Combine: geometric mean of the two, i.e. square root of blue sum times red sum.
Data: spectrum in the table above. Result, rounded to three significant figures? 895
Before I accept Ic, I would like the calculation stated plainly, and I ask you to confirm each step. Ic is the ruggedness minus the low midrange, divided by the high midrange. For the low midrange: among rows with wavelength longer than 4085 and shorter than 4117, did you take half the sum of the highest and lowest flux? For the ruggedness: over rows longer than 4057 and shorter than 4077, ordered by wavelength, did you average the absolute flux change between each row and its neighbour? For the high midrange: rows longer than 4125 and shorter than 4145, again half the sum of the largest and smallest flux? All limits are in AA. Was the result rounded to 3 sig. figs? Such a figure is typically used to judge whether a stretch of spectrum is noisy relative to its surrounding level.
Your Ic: -1.02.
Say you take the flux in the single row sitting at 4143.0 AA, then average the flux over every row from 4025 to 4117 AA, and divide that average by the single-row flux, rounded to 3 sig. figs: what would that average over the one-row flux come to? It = 1.03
